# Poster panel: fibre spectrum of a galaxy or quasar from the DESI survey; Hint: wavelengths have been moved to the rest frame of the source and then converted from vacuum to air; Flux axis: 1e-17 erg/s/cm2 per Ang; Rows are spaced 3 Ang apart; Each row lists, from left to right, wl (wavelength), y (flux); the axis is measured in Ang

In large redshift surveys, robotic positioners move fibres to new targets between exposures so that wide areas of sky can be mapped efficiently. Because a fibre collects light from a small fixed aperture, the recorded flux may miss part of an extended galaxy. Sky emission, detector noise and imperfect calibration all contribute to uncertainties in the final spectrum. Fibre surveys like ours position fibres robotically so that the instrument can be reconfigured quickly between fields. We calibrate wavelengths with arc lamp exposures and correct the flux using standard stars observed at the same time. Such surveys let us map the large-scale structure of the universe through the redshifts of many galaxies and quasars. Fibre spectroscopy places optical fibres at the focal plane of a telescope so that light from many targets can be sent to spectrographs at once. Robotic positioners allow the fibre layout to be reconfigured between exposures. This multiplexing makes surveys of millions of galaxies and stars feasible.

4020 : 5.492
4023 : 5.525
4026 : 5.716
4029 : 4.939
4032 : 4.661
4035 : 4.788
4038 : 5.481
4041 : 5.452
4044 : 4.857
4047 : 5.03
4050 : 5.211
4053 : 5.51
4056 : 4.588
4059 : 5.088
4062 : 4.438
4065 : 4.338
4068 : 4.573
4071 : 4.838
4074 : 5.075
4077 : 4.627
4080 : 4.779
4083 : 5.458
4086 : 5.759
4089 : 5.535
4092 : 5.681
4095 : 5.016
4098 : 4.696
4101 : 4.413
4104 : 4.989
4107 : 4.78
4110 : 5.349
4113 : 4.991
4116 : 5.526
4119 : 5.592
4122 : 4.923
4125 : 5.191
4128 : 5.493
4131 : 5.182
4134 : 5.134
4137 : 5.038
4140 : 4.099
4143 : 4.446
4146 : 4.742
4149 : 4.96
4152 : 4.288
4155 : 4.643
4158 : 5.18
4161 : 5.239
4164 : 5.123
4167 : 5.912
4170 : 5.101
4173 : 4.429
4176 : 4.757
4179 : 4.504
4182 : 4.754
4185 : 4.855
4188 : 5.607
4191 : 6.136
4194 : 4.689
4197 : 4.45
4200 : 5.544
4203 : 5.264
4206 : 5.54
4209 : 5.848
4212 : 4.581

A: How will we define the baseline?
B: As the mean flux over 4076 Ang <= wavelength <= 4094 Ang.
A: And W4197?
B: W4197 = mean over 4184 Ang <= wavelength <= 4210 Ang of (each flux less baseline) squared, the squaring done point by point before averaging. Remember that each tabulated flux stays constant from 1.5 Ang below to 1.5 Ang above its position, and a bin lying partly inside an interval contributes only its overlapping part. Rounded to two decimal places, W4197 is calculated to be 0.28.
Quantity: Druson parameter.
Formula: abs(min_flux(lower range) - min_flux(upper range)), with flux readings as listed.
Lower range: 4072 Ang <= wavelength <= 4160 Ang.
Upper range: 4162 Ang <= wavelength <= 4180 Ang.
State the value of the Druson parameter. 0.33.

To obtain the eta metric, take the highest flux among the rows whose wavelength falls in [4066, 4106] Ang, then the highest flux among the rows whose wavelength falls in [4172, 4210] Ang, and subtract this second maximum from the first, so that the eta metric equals -0.38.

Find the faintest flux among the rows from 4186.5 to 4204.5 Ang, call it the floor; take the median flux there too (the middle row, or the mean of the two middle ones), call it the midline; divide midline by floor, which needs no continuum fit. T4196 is 1.21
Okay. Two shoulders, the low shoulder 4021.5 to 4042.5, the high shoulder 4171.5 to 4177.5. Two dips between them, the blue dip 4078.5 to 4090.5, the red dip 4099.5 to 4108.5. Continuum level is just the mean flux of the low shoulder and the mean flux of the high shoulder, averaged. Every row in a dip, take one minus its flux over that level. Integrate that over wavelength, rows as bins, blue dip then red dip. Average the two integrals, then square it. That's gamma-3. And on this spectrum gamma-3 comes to 0.17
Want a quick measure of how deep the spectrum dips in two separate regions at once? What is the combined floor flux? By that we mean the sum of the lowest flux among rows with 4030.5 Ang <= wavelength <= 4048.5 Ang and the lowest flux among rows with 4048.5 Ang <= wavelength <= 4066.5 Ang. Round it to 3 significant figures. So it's 9.00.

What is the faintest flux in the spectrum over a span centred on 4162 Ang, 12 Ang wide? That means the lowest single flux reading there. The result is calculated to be 5.123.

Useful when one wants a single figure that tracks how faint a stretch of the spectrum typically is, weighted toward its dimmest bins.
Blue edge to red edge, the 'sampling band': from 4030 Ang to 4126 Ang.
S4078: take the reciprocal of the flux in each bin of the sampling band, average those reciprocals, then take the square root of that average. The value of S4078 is 0.447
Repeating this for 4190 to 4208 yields 0.438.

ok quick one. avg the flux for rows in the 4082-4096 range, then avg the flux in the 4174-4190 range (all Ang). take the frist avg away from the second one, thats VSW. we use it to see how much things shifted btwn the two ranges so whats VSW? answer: -0.59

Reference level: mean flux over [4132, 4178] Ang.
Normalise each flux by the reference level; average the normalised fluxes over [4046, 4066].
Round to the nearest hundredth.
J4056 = 1.00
